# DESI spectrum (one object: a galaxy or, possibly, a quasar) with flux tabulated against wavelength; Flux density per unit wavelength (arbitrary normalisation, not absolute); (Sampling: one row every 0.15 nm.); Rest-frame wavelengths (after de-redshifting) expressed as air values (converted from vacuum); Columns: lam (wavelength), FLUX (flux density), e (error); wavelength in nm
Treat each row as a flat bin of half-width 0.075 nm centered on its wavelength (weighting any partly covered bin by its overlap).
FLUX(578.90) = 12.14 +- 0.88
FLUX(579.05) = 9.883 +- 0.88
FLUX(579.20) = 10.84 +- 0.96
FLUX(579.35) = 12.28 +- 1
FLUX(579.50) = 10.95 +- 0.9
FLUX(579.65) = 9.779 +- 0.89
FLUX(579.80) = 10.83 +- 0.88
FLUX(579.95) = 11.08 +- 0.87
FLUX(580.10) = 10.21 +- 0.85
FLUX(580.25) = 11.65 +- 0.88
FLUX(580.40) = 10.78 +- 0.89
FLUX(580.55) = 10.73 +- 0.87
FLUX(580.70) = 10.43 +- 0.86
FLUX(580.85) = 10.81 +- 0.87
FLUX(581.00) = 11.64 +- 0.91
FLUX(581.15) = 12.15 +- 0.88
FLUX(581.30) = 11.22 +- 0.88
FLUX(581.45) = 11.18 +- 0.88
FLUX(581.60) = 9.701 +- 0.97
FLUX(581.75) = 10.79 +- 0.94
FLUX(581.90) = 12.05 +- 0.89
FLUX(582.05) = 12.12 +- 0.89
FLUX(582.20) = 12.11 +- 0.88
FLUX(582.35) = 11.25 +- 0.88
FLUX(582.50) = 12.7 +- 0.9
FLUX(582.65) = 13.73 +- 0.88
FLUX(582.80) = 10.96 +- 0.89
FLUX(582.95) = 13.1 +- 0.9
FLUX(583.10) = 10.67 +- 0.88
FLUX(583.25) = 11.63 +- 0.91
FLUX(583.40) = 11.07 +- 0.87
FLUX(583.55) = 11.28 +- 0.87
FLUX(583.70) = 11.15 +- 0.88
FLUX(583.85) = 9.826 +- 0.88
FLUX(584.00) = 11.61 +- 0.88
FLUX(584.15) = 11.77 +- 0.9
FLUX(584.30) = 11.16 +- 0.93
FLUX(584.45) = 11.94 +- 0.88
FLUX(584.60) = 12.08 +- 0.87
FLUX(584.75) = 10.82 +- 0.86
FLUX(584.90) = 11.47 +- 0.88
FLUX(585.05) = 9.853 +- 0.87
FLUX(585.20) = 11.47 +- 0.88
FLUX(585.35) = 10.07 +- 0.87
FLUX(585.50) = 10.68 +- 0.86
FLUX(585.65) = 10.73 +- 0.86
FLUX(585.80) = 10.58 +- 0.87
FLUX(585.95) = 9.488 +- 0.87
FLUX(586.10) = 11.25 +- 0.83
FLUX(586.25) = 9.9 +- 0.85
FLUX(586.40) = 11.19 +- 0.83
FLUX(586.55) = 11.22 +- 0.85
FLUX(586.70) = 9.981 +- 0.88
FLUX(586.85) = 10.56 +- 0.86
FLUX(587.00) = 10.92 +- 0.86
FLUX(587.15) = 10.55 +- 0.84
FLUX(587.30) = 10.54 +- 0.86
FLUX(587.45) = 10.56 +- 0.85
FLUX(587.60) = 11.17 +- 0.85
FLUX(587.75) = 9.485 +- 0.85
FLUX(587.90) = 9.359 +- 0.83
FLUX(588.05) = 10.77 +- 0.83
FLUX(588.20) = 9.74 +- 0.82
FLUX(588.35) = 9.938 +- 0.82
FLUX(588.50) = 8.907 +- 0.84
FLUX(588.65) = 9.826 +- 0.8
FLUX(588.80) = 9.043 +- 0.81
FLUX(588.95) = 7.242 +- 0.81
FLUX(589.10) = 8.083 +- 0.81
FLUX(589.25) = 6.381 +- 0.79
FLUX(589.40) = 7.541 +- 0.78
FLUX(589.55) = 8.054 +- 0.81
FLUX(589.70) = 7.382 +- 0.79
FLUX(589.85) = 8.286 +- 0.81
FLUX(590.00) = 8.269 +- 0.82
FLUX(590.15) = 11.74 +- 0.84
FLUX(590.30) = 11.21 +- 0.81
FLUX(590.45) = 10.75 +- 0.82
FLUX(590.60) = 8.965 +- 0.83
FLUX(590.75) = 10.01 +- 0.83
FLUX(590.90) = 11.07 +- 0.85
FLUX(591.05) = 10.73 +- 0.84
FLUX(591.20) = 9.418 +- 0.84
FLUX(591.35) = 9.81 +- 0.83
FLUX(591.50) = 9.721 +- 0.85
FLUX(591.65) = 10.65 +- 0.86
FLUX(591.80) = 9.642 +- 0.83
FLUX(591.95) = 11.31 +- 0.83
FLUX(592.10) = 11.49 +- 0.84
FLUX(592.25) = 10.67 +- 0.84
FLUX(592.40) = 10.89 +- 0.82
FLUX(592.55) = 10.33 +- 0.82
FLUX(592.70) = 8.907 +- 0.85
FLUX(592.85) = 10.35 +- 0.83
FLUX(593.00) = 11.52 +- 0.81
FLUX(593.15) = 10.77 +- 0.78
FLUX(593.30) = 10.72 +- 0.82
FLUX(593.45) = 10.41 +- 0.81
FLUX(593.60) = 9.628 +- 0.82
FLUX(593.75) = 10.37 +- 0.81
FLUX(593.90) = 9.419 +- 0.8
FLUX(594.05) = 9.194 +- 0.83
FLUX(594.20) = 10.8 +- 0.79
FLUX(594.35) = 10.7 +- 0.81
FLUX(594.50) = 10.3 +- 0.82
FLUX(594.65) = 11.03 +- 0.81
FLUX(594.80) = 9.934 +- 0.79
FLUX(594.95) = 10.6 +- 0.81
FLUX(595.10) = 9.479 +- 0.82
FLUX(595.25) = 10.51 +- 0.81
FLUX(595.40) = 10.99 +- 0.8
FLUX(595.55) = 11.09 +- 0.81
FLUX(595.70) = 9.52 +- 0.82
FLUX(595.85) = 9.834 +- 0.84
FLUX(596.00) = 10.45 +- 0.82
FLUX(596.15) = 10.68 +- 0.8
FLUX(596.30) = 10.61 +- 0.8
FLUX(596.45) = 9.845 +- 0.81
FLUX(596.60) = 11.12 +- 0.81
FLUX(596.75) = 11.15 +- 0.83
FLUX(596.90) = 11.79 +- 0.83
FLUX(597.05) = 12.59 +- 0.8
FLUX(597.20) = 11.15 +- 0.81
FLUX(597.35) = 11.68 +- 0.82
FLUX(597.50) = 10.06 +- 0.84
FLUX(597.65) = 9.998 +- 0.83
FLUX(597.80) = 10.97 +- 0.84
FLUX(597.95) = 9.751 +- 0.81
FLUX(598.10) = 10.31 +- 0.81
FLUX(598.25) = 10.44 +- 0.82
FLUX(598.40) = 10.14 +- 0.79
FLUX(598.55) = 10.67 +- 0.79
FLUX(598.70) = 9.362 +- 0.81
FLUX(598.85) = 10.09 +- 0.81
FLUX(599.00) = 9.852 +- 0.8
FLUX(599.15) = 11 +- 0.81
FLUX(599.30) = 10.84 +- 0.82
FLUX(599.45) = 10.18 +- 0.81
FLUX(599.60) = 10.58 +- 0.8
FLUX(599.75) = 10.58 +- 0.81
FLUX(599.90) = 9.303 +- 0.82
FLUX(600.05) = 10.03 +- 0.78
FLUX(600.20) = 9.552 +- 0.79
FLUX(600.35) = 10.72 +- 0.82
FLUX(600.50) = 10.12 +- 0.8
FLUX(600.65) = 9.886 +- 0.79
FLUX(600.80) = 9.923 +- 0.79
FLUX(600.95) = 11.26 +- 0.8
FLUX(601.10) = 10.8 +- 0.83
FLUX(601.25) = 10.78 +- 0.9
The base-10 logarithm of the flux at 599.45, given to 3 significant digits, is 1.01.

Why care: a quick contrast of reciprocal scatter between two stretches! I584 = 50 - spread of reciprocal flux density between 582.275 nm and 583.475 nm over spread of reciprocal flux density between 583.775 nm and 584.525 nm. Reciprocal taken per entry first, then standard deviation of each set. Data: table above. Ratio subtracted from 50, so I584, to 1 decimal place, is 48.9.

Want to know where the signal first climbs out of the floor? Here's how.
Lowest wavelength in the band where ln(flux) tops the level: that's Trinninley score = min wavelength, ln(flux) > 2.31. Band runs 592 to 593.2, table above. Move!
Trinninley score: 592.10 nm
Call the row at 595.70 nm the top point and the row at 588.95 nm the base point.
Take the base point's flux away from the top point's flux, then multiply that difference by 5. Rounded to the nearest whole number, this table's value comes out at 11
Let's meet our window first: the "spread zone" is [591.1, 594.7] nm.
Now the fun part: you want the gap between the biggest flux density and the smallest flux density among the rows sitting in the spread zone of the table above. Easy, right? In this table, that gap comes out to 2.6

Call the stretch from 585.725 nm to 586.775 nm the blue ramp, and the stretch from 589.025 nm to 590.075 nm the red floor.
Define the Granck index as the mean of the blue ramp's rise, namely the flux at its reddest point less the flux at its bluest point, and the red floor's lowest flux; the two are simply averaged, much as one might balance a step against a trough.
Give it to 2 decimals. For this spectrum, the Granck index 2.89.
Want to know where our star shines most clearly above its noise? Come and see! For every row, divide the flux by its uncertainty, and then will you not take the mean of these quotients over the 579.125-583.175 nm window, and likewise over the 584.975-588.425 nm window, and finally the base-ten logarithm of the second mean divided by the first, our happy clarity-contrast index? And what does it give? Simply -0.014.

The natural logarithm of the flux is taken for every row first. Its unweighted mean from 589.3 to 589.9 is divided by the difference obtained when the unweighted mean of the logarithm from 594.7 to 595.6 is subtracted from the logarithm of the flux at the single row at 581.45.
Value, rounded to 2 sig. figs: 29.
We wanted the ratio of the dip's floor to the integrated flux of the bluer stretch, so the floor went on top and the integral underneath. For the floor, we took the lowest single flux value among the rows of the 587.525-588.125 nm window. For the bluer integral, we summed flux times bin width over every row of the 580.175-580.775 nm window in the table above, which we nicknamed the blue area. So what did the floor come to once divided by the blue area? 1.43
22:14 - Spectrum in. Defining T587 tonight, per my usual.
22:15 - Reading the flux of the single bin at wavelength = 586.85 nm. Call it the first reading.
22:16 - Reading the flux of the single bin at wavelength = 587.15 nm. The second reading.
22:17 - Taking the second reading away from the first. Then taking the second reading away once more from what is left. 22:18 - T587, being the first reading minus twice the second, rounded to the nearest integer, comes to -11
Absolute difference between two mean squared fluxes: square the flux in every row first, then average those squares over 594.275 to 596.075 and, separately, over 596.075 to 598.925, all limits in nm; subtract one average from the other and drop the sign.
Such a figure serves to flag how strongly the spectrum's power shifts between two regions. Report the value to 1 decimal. 6.3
